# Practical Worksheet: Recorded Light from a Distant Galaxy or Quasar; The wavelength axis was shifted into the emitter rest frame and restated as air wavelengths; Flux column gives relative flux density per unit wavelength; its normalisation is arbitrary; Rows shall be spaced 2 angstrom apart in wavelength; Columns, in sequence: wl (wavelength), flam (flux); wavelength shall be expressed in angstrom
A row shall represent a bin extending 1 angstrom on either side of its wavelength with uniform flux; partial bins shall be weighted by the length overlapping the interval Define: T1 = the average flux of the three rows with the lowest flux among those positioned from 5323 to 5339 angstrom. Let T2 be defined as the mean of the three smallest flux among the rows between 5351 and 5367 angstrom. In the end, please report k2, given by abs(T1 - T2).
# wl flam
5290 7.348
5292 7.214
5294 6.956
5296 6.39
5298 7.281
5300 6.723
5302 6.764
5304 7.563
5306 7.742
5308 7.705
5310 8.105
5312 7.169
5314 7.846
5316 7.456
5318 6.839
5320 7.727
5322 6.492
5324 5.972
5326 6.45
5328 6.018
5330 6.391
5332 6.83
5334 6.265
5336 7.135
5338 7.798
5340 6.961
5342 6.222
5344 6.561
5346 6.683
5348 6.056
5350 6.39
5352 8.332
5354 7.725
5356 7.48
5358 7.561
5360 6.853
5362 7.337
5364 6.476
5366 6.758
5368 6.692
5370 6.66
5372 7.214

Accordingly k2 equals 0.61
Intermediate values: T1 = 6.1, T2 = 6.7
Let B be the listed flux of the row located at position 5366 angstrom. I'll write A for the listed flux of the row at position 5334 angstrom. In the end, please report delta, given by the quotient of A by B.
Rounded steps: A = 6.265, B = 6.758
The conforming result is 0.93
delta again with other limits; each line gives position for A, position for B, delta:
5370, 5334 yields 1.06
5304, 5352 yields 0.91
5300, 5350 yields 1.05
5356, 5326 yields 1.16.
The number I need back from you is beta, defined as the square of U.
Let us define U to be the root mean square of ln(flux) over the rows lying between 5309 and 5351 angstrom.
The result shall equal 3.68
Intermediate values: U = 1.92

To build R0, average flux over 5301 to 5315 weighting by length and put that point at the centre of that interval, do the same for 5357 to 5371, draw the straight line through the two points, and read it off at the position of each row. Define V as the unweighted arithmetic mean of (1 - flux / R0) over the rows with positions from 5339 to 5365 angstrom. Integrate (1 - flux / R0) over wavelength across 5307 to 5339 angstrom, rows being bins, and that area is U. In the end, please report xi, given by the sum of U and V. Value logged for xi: 1.62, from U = 1.61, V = 0.010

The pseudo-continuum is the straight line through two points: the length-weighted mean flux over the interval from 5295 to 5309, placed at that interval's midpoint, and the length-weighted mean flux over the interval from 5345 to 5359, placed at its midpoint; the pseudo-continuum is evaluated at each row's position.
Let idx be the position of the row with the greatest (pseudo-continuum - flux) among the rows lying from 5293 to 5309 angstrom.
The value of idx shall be 5296 angstrom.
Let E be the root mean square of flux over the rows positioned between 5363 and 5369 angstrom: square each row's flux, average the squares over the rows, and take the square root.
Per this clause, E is 6.64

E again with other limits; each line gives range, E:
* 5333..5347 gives 6.82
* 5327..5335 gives 6.38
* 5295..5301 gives 6.81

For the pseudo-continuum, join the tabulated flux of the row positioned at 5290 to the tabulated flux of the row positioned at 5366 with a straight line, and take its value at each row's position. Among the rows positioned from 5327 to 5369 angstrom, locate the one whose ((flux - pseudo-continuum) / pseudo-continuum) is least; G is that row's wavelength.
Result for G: 5328 angstrom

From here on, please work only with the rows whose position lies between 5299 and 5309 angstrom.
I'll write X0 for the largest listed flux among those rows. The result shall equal 7.742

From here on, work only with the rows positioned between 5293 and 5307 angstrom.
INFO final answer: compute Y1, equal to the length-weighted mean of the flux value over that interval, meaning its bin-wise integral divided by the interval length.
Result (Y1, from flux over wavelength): 7.06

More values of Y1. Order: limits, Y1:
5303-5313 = 7.66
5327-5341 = 6.77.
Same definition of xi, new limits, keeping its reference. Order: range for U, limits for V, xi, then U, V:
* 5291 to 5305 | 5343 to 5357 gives 1.26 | 1.25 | 0.005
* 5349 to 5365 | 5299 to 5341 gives -0.59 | -0.64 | 0.050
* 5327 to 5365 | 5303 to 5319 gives 1.11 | 1.12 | -0.004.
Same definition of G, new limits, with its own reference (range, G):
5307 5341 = 5324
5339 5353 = 5348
